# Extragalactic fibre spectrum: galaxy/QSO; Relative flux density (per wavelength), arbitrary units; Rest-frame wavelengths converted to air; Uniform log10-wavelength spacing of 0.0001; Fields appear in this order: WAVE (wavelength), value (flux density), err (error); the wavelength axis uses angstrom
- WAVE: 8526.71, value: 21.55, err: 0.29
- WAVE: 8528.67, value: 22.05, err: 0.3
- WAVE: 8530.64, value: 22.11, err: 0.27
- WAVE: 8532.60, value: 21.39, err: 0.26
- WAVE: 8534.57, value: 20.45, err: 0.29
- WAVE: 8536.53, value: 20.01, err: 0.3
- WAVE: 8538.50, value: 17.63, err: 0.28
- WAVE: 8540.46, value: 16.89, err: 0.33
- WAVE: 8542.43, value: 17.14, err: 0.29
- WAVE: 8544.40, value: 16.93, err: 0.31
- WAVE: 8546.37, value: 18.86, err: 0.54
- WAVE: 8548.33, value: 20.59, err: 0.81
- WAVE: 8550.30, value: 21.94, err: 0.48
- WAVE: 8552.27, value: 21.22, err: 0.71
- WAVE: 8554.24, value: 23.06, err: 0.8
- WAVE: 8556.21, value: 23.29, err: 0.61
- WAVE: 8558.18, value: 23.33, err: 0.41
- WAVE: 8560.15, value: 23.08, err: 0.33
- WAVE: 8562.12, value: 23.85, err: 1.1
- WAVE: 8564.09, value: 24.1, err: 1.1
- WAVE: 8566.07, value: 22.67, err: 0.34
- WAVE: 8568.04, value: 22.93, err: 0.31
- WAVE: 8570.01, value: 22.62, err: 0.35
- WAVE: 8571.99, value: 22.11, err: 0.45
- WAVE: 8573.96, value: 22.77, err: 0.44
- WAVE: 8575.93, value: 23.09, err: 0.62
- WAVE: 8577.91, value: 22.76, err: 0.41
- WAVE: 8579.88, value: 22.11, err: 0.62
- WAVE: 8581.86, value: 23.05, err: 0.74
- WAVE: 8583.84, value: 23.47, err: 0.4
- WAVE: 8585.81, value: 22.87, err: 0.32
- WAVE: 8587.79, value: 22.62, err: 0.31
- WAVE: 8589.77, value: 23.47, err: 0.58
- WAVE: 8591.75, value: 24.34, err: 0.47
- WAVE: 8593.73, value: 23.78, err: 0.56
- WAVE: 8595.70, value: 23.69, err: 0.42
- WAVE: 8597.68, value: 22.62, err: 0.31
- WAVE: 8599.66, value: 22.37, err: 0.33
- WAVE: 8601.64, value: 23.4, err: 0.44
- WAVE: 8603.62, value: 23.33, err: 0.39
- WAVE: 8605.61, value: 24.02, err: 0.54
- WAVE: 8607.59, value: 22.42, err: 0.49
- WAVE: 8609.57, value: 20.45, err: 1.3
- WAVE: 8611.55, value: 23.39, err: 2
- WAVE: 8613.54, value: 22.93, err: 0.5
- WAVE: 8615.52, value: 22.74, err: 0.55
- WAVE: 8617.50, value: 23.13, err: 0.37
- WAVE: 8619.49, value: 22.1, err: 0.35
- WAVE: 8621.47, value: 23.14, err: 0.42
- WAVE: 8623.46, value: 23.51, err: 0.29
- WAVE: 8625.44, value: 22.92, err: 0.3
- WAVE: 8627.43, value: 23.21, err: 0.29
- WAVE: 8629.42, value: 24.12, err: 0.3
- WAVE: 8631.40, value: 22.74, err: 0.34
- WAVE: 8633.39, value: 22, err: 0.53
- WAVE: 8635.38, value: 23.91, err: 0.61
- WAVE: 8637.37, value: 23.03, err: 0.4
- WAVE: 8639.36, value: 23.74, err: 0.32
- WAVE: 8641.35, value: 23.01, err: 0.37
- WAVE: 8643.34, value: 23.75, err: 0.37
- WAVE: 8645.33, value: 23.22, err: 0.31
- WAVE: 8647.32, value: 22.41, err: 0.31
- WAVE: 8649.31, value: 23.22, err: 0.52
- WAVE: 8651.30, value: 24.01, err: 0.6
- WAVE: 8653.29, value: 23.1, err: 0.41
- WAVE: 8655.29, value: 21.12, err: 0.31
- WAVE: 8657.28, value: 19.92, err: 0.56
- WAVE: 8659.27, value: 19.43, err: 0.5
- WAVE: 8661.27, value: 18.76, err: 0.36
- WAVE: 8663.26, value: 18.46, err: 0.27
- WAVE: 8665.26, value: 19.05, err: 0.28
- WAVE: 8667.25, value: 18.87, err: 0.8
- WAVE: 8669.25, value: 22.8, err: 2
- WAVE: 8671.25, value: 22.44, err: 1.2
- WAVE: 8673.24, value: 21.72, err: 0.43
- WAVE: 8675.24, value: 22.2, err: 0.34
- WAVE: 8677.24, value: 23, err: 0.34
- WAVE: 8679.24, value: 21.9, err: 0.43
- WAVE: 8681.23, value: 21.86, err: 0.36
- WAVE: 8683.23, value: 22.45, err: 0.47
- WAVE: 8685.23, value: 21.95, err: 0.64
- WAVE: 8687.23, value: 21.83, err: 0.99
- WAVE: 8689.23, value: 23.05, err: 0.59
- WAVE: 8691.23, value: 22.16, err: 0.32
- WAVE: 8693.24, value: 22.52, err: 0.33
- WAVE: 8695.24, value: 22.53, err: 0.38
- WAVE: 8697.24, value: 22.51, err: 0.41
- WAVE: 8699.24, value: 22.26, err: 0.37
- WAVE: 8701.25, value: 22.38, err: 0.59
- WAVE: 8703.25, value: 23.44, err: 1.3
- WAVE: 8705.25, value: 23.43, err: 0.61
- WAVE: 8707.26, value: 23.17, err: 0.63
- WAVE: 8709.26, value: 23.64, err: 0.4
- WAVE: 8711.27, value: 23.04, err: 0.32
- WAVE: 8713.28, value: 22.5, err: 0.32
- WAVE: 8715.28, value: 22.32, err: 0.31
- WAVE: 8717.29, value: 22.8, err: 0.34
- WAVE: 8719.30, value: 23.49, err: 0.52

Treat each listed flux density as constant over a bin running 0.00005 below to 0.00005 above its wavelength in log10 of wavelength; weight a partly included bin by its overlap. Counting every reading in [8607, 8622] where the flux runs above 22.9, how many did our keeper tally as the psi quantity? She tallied 4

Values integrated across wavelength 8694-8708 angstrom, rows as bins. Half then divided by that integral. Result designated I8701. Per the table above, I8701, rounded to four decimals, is 0.0016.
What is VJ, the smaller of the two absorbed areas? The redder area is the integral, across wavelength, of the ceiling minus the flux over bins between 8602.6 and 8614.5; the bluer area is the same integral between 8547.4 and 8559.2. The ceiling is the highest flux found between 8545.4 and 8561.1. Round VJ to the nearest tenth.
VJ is 6.8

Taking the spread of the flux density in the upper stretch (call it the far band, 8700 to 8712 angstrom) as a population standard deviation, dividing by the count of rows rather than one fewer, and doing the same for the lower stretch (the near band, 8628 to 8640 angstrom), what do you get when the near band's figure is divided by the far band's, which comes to 1.8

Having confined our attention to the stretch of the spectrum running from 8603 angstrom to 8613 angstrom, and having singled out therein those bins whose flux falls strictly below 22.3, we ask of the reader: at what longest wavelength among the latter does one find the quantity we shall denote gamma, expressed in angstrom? 8609.57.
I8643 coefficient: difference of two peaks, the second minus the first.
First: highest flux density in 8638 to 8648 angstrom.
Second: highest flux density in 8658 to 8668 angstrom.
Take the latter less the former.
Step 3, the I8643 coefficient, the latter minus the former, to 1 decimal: -4.3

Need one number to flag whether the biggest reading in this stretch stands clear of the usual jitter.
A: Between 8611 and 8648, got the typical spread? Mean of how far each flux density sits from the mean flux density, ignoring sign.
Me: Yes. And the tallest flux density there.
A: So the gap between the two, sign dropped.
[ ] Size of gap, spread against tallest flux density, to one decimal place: 23.7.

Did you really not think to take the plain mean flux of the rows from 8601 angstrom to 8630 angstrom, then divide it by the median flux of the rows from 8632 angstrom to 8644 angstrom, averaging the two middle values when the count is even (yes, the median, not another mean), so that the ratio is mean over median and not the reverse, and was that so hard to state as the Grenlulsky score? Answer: 0.98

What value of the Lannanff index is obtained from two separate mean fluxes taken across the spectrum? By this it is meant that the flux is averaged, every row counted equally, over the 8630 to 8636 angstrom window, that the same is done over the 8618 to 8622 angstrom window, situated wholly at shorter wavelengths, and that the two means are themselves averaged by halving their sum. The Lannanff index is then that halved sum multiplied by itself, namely 518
